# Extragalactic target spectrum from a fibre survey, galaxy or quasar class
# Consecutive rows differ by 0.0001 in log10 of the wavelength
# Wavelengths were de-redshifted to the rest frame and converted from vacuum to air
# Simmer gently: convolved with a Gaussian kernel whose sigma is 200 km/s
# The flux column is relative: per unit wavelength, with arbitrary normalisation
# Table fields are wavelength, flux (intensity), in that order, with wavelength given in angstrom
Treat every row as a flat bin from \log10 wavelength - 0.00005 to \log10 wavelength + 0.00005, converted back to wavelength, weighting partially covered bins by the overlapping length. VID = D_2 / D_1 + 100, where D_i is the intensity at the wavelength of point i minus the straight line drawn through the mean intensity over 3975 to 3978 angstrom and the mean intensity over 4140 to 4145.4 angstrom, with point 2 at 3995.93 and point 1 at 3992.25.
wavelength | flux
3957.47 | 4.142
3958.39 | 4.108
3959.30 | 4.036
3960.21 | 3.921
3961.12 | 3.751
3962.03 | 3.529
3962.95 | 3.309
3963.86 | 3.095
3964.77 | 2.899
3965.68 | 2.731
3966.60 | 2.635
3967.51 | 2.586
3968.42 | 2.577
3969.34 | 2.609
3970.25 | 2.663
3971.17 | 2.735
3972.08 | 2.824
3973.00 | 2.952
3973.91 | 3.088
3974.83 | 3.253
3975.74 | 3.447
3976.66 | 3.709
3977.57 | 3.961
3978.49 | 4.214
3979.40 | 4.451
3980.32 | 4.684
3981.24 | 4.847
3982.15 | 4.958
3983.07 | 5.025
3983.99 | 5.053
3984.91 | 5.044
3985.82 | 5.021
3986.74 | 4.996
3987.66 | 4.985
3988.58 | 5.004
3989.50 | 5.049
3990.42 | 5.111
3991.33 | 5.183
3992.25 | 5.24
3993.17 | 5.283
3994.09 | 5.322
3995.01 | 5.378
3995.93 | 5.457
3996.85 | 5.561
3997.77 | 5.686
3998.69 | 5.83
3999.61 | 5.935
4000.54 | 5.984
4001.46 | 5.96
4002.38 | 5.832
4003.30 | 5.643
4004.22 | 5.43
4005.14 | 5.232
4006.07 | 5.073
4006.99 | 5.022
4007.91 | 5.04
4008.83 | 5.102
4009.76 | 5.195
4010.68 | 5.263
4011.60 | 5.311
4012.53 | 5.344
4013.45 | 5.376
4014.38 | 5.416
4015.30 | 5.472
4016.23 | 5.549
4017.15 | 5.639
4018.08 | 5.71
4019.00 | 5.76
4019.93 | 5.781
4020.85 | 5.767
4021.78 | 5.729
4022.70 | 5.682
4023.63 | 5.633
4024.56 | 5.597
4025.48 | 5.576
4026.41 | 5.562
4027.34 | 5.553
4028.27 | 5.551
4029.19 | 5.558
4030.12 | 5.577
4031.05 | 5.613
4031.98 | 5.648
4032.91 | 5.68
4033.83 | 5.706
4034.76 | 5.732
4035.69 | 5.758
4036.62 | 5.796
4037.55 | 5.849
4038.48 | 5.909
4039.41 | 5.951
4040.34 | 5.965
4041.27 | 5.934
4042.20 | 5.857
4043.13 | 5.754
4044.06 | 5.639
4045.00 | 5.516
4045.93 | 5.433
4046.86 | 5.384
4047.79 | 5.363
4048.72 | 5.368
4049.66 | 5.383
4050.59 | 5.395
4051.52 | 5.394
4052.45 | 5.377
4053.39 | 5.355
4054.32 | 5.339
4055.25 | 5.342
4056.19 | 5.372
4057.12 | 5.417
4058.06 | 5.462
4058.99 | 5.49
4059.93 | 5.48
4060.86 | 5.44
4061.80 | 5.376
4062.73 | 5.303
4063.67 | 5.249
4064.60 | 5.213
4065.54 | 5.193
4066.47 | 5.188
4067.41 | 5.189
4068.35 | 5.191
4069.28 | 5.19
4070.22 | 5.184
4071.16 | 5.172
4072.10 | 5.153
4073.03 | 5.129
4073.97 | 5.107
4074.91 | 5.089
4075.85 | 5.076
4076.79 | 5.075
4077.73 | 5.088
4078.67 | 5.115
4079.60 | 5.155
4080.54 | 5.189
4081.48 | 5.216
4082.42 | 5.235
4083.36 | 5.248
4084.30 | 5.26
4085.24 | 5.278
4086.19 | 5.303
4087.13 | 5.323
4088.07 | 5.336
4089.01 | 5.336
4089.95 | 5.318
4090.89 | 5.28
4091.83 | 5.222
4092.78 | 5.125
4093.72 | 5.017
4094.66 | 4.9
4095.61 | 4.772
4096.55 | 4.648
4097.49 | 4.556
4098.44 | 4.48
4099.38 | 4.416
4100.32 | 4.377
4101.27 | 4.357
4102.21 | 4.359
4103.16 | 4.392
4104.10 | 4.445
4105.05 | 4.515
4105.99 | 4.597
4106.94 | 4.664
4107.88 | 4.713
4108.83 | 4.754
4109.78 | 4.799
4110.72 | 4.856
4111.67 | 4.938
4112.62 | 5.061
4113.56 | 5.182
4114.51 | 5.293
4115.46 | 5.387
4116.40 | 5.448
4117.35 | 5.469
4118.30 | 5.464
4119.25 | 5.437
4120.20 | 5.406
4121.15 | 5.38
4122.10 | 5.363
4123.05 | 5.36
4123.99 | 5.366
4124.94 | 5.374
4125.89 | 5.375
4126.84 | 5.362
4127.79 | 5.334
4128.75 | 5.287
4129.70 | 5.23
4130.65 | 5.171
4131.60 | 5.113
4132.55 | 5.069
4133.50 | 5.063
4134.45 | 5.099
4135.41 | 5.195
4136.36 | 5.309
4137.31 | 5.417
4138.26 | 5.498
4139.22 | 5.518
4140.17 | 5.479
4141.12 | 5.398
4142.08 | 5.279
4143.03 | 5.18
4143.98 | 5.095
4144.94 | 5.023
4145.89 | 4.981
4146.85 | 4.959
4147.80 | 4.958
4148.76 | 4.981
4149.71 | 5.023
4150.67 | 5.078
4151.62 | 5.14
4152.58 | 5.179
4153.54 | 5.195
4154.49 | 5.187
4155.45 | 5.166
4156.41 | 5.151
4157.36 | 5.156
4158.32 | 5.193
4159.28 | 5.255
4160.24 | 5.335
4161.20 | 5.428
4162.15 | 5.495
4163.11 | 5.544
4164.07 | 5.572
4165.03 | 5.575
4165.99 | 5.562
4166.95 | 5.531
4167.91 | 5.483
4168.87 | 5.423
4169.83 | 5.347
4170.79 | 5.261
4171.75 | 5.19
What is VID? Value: 101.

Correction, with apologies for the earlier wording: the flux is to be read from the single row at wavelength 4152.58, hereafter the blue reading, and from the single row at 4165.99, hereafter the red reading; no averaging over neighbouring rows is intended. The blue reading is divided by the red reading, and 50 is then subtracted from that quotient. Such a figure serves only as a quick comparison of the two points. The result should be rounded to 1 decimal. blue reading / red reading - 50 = -49.1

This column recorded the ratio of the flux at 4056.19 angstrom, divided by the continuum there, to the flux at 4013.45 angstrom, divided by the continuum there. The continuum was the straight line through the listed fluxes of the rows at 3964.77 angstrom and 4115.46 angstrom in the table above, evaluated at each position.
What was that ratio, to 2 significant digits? 0.84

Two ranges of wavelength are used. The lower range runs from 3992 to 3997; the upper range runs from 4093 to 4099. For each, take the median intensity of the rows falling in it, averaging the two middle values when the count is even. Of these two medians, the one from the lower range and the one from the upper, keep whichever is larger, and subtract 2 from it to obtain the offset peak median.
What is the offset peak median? 3.35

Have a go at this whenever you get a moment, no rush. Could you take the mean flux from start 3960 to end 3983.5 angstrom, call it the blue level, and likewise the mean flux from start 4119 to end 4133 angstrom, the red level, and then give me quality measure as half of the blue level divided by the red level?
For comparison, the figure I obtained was 0.33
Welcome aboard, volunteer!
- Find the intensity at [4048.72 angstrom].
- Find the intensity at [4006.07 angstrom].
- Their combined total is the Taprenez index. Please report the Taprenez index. 10.4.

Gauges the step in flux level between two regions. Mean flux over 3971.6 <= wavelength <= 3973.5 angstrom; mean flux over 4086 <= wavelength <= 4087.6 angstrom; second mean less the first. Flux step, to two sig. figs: 2.4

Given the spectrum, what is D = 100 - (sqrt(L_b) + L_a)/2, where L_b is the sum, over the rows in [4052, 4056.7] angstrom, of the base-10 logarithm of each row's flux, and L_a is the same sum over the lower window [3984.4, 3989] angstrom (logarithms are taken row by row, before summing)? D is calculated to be 97.3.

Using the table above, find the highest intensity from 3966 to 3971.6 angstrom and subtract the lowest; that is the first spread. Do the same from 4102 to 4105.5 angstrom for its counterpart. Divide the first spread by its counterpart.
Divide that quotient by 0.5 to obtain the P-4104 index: 2.0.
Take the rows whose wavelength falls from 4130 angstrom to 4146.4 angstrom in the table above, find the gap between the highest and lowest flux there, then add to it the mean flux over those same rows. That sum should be 5.77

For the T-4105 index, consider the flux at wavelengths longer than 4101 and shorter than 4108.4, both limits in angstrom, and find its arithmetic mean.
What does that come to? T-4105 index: 4.5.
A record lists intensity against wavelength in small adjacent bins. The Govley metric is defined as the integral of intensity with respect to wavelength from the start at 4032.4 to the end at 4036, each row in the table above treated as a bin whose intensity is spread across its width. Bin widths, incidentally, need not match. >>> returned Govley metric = 21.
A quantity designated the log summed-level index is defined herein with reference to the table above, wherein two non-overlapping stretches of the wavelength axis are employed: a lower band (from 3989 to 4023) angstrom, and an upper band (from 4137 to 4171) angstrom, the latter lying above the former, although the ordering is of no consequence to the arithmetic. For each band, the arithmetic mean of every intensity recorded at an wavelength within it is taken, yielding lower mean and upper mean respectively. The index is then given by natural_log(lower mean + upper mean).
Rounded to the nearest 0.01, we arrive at 2.37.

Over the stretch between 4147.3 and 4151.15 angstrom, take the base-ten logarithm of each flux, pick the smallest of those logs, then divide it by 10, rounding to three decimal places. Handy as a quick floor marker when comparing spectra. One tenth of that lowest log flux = 0.070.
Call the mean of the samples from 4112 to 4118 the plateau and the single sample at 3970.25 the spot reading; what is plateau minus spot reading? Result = 2.64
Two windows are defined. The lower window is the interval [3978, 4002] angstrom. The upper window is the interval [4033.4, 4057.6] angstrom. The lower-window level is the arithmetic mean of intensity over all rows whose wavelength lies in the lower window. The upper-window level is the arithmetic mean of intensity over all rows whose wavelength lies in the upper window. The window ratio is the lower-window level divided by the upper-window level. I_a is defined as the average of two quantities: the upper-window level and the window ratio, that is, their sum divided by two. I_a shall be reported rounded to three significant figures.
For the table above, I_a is 3.26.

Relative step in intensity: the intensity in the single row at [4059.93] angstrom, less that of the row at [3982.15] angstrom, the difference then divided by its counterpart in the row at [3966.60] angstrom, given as 0.20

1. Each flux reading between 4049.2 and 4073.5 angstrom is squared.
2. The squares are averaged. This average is 28.2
